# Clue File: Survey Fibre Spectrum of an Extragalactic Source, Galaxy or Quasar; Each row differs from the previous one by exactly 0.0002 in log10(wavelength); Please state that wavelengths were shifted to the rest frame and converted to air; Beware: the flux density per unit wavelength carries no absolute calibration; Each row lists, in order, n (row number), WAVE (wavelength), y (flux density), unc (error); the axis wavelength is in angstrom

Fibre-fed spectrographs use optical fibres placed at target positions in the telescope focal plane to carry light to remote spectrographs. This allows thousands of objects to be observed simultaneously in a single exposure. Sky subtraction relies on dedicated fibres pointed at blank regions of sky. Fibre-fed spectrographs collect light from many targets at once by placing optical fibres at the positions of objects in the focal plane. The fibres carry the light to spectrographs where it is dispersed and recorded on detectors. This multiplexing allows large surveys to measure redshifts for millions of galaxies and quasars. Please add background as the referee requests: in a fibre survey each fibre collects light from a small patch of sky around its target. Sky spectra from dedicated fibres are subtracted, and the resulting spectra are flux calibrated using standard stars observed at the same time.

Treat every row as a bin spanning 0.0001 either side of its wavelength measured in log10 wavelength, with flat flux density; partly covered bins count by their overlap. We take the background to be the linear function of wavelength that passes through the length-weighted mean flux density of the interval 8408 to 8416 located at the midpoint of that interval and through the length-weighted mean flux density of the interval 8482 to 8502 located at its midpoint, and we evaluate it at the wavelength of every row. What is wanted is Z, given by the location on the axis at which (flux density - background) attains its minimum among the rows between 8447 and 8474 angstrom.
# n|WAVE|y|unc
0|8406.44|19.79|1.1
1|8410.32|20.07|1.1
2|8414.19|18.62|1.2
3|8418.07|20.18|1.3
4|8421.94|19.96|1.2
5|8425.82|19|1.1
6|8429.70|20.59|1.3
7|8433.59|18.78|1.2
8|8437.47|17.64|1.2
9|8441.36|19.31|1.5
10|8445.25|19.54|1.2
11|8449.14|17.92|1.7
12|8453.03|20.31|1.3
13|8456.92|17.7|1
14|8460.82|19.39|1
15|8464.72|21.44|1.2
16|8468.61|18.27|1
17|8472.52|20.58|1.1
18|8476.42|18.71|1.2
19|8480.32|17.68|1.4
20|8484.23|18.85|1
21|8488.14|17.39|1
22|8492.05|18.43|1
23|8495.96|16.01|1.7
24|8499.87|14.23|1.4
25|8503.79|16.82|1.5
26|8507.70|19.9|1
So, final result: 8449.14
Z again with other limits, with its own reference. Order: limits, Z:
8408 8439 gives 8437.47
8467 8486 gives 8480.32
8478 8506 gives 8499.87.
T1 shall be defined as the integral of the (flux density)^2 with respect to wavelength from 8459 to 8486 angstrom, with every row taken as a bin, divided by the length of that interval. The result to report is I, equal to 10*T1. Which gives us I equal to 3731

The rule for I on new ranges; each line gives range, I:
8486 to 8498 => 2997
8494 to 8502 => 2306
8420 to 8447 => 3716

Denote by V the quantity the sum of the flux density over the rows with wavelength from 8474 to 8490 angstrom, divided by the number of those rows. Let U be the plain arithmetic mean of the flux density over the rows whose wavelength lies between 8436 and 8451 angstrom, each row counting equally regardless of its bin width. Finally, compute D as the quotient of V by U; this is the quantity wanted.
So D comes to 0.98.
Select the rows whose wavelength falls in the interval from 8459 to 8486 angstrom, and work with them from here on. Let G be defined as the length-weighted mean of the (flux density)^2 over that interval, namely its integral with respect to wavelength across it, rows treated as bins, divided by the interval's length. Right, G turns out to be 373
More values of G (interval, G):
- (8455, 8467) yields 382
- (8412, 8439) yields 373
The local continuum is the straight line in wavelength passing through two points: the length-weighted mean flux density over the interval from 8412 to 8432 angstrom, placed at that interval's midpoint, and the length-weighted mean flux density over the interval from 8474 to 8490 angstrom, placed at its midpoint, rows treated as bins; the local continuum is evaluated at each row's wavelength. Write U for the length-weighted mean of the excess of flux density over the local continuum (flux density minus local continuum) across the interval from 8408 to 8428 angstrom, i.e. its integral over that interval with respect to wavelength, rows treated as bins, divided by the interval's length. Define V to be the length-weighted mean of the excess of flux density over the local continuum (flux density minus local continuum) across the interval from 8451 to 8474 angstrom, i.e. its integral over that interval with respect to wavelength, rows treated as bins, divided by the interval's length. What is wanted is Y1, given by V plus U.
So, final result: 0.7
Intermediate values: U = -0.17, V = 0.89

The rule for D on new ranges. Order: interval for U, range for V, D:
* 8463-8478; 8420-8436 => 0.99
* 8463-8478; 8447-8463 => 0.95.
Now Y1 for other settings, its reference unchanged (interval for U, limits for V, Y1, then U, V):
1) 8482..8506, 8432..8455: -1.2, -0.96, -0.23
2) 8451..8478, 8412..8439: 0.5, 0.84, -0.29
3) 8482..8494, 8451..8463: 0.5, 0.12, 0.34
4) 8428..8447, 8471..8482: 0.5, -0.14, 0.59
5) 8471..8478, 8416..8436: 1.3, 1.22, 0.08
